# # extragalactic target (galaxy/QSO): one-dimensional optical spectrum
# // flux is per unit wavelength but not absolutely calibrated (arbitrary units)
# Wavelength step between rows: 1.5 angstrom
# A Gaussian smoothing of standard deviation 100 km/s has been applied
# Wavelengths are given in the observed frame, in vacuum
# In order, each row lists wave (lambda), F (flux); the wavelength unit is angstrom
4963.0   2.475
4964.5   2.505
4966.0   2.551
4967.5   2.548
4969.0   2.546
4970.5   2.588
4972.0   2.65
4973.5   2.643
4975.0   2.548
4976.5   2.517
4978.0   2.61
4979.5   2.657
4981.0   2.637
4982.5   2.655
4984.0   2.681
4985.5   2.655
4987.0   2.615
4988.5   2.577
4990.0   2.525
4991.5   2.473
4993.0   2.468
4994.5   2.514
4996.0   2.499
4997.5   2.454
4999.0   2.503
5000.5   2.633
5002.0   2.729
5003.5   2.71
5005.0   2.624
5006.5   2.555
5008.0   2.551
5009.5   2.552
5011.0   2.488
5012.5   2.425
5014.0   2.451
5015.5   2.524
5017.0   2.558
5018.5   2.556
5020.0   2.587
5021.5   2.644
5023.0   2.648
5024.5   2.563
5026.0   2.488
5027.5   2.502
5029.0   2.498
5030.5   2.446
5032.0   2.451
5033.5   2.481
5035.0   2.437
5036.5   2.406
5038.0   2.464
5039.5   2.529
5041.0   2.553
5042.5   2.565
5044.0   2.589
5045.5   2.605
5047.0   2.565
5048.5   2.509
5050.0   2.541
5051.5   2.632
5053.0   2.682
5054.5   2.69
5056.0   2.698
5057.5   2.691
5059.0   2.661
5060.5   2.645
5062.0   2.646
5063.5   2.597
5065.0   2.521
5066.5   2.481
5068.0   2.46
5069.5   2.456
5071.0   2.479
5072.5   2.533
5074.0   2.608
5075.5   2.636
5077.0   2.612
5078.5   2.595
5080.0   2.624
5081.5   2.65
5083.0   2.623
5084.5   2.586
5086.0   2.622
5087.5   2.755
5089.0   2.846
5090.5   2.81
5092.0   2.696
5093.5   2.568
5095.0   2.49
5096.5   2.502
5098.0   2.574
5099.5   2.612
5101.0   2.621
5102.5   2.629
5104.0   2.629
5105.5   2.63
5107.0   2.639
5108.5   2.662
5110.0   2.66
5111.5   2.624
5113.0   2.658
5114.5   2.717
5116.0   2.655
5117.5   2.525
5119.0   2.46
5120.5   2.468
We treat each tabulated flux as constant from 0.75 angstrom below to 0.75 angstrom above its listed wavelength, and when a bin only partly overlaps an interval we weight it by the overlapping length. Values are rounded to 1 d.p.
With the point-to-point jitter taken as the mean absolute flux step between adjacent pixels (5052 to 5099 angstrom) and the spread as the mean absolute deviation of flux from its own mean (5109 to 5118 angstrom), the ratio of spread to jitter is 1.0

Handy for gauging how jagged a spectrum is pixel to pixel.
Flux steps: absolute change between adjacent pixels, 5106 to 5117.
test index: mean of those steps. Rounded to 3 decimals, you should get 0.036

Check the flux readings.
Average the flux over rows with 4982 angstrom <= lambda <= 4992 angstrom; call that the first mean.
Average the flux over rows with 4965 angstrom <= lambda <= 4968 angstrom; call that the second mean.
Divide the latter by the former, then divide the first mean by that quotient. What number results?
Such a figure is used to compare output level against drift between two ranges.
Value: 2.65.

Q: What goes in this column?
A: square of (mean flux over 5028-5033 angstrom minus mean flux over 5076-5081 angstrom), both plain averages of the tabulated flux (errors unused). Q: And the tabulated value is 0.021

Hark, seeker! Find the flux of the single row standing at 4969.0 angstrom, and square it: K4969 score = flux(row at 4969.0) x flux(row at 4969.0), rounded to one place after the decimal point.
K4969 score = 6.5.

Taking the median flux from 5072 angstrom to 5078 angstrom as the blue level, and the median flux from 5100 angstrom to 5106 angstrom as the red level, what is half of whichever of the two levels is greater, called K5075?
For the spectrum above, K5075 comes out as 1.31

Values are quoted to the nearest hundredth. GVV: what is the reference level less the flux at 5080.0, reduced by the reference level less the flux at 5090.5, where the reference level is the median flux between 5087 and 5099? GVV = 0.19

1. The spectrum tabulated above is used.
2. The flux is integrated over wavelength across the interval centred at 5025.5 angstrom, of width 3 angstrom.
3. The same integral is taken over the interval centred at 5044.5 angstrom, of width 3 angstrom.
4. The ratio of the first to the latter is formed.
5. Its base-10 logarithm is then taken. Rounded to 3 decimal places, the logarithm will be -0.012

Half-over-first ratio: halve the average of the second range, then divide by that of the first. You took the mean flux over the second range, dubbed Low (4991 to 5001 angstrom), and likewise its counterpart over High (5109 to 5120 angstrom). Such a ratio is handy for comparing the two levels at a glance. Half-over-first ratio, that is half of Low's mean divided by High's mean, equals 0.479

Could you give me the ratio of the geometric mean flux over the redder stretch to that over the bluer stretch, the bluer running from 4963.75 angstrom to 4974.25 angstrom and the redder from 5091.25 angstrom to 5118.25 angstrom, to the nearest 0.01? 1.02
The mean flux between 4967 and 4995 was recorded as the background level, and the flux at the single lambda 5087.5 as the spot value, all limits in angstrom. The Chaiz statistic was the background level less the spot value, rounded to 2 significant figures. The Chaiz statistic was -0.17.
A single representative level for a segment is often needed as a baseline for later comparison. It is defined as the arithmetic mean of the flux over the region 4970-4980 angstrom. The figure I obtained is 2.60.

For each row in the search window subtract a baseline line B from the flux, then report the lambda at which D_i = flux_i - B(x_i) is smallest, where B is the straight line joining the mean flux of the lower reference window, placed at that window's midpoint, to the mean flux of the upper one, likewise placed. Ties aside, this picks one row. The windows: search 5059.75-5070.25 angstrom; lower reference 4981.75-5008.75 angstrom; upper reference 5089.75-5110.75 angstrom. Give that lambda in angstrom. 5069.5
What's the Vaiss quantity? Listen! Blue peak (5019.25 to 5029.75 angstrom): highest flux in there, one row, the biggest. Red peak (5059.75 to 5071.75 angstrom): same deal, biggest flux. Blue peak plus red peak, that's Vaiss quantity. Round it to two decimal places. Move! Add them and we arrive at 5.29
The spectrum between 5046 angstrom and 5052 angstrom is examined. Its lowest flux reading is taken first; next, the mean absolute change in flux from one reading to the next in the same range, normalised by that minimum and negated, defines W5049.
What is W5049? -0.024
